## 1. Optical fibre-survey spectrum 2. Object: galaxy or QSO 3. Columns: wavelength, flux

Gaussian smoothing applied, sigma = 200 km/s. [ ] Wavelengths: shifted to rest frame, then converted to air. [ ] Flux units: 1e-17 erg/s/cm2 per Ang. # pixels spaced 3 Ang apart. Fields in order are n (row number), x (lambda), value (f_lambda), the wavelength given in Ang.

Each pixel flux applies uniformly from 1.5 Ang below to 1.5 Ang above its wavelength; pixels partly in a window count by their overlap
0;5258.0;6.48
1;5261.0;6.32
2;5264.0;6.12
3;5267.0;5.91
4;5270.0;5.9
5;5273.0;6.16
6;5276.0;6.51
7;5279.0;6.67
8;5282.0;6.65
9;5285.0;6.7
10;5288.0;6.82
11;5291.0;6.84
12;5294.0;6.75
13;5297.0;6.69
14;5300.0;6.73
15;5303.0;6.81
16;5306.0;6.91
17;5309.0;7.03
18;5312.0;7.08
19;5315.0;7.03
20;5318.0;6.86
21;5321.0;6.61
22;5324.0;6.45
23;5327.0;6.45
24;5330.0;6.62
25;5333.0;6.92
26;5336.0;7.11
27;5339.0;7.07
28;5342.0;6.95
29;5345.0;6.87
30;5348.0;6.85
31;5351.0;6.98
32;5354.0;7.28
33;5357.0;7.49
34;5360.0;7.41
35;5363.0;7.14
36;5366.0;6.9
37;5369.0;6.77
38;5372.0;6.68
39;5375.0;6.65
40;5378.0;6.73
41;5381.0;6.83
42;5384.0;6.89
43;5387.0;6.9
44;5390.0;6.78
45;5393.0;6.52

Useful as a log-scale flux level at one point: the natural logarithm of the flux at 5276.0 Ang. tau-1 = 1.87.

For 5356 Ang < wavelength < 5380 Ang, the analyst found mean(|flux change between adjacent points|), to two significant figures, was 0.13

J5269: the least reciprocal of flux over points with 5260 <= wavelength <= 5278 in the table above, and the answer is 0.154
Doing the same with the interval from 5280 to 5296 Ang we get 0.146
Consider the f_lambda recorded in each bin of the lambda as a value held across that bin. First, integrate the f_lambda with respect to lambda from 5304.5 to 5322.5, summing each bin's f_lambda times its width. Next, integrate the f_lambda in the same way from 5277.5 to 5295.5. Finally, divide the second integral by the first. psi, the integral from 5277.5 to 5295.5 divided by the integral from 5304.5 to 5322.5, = 0.974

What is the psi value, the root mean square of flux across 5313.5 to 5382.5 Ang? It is 6.90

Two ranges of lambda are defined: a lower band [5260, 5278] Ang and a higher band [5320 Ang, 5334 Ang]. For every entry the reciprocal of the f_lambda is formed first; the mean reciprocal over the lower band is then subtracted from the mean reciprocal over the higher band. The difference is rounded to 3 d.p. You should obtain -0.011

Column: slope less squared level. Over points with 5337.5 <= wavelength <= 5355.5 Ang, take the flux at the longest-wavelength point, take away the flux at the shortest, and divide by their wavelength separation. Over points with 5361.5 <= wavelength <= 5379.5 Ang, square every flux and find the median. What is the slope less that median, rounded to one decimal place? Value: -45.5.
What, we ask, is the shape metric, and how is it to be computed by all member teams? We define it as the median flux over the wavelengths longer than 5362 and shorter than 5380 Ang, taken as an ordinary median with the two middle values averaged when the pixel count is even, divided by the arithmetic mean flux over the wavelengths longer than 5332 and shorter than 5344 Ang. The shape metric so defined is 0.96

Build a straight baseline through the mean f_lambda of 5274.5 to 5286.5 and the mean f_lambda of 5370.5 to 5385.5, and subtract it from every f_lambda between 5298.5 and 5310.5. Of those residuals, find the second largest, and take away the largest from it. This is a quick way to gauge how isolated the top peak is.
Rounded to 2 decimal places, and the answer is -0.12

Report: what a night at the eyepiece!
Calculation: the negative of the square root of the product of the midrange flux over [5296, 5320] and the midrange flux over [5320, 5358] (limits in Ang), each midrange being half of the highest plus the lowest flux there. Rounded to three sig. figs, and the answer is -6.93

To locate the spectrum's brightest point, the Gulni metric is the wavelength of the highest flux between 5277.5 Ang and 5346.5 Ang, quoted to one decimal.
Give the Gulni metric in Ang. 5336.0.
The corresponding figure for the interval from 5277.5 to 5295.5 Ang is 5291.0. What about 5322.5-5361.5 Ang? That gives 5357.0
